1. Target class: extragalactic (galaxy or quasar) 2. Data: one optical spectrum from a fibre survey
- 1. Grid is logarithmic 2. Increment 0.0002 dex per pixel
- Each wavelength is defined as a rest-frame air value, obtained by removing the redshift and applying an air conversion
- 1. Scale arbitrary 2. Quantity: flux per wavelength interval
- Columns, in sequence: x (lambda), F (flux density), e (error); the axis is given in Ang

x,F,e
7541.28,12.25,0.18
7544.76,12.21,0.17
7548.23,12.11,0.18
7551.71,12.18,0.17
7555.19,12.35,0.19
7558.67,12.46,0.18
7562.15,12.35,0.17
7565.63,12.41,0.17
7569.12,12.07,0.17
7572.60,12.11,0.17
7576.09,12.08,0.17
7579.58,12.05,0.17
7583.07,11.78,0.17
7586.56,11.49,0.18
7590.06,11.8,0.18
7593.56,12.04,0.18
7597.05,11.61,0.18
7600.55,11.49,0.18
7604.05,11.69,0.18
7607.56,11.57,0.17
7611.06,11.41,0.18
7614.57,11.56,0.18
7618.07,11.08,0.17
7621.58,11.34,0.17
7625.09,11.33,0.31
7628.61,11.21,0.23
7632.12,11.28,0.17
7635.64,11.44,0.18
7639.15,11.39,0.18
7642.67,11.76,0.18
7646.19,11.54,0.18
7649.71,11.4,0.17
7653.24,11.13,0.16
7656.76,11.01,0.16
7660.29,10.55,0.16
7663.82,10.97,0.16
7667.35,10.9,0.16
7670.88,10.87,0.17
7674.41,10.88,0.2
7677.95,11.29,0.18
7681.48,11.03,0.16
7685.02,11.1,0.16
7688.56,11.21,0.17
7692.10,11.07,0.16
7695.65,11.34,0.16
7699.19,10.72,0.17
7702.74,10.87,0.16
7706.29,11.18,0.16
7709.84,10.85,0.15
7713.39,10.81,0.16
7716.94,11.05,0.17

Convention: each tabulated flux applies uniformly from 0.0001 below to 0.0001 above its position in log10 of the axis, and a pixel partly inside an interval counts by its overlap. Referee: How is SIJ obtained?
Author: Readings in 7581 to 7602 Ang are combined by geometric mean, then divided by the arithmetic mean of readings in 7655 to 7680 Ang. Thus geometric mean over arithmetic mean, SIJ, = 1.071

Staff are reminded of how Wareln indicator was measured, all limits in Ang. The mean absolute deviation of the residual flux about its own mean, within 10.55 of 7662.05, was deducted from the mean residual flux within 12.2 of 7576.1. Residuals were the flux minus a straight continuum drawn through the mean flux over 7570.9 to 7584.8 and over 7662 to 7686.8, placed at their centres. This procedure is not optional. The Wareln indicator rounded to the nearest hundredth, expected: -0.15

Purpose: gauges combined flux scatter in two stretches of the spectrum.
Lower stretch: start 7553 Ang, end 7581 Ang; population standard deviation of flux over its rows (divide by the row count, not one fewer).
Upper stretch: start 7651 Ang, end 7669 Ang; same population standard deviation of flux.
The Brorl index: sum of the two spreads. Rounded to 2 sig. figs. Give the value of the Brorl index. 0.36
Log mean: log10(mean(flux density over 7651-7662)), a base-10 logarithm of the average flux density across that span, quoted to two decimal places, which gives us 1.04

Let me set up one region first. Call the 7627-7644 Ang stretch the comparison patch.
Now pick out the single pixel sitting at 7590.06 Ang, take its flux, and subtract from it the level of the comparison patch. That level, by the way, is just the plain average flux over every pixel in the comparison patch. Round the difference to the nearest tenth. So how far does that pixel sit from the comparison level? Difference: 0.4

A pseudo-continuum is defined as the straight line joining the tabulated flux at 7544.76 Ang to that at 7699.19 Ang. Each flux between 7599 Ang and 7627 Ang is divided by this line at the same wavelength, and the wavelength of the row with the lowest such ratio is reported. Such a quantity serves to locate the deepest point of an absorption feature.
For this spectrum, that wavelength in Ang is 7618.07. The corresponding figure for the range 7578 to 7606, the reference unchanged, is 7586.56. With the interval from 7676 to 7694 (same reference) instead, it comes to 7681.48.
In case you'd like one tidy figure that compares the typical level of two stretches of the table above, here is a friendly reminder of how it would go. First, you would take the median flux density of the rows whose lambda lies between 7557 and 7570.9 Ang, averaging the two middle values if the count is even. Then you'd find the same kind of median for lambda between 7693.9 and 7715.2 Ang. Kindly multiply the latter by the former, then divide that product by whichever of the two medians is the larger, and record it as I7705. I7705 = 10.86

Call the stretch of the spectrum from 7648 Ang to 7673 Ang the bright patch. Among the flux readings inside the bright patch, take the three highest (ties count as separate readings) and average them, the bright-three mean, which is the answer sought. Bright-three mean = 11.18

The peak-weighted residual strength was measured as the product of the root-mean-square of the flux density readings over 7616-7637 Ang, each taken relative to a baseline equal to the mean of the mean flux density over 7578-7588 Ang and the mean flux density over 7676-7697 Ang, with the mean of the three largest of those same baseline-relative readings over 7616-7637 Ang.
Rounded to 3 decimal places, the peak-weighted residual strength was -0.023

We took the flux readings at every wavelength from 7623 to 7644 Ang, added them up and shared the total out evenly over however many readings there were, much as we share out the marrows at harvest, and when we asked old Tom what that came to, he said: 11.4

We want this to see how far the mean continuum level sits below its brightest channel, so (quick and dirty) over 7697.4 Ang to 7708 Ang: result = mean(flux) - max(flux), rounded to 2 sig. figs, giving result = -0.26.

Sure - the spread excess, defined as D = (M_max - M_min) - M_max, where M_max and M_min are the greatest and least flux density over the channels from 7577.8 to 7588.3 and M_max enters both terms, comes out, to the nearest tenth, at -11.5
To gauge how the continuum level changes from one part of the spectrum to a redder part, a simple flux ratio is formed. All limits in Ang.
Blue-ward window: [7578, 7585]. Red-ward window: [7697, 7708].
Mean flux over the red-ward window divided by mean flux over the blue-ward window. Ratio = 0.92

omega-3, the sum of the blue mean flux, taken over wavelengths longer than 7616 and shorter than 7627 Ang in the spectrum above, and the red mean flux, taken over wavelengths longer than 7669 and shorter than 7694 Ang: 22.3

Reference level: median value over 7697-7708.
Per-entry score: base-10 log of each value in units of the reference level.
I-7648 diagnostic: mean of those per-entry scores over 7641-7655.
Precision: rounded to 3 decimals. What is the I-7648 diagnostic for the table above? 0.023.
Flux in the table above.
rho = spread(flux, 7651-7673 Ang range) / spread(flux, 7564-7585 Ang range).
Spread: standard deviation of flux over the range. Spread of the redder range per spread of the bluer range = 0.98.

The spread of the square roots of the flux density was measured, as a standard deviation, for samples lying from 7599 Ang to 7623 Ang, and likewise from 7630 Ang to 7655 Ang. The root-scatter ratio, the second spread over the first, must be 1.0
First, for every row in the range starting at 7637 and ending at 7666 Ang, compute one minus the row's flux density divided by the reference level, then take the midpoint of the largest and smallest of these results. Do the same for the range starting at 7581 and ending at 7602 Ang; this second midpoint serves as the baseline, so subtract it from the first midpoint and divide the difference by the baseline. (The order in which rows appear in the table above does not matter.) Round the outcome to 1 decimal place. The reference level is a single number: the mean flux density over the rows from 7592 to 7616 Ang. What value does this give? -4.3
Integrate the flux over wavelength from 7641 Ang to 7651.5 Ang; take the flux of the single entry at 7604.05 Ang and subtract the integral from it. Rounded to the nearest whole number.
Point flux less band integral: -110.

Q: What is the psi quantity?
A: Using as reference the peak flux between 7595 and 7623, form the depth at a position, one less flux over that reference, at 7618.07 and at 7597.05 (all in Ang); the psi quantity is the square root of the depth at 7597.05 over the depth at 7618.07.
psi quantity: 0.36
